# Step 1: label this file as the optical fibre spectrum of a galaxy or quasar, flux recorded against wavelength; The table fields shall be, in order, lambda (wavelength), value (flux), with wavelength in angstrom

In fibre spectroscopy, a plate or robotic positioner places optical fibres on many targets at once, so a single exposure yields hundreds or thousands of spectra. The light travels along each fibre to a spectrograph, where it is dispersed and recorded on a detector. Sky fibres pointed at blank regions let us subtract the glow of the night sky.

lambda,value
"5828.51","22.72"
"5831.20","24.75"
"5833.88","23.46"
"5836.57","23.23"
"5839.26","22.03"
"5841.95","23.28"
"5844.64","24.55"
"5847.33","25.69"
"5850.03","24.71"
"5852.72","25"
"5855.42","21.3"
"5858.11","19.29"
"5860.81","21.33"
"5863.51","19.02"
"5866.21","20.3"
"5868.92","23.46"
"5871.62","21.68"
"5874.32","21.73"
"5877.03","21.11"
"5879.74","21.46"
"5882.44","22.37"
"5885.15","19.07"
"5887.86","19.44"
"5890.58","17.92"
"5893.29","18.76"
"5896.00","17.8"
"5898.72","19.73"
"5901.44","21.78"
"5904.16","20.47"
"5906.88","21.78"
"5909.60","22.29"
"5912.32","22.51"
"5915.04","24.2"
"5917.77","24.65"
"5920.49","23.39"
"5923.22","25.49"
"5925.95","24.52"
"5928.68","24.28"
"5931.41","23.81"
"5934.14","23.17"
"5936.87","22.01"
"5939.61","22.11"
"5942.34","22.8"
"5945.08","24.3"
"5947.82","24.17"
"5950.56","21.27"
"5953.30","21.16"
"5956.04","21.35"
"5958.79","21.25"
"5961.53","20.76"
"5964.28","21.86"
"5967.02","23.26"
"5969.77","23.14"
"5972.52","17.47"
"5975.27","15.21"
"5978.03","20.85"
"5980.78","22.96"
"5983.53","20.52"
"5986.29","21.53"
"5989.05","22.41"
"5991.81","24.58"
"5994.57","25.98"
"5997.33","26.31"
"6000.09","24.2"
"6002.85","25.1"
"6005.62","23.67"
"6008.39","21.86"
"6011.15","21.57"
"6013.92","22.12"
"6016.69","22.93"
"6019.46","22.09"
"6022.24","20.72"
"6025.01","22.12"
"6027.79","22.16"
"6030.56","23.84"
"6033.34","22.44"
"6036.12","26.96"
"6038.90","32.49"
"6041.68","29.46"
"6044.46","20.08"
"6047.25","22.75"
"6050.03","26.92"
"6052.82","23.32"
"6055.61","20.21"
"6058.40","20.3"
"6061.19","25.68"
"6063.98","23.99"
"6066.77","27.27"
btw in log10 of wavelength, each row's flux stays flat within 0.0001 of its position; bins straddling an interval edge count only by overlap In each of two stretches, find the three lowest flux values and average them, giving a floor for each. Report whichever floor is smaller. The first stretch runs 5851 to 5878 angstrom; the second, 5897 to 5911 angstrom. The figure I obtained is 19.5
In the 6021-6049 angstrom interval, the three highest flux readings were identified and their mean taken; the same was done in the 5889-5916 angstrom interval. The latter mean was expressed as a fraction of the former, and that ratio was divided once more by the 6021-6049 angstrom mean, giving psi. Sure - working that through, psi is 0.026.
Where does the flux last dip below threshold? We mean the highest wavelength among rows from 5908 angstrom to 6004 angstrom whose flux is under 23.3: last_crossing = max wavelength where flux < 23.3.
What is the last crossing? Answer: 5989.05 angstrom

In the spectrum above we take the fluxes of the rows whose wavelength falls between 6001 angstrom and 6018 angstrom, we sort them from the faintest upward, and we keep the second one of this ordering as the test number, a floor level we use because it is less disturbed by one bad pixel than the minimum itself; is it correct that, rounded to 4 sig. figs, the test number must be 21.86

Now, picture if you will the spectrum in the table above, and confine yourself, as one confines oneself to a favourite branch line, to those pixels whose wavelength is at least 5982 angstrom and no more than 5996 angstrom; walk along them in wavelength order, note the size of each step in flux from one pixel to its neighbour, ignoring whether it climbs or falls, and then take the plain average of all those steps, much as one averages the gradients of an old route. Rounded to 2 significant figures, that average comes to 1.4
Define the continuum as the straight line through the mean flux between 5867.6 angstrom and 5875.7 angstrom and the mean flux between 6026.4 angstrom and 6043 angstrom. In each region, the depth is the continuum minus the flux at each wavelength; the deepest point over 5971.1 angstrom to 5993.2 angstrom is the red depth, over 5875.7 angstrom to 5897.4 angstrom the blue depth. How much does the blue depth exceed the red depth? -4.5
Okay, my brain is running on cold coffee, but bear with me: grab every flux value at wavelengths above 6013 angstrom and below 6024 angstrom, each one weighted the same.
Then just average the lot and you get 22.0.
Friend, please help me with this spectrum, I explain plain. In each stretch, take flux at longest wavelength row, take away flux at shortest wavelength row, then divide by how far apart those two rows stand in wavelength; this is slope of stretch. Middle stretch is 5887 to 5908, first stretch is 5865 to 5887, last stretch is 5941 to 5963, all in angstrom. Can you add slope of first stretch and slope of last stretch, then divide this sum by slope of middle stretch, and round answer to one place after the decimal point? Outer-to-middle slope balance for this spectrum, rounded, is -1.4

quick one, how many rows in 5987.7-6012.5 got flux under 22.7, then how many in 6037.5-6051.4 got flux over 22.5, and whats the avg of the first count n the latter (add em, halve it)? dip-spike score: 3.5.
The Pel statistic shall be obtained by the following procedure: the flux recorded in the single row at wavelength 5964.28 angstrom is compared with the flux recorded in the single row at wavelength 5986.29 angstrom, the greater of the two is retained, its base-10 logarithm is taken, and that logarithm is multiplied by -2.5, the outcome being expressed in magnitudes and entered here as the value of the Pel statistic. -3.35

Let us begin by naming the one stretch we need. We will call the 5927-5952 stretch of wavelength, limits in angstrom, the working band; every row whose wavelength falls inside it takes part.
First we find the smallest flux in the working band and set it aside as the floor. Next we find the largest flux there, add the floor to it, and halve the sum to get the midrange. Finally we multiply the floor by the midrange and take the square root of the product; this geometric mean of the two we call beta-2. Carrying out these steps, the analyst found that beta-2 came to 22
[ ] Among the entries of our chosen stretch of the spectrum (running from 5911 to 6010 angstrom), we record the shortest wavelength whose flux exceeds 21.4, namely 5912.32 angstrom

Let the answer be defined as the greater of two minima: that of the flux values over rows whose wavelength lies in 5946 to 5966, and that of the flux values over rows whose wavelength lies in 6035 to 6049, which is 20.8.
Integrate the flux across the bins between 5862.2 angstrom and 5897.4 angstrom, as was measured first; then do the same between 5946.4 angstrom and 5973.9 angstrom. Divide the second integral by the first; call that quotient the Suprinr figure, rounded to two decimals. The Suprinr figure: 0.83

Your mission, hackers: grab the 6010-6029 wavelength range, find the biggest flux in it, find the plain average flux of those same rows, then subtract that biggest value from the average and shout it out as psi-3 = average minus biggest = -1.0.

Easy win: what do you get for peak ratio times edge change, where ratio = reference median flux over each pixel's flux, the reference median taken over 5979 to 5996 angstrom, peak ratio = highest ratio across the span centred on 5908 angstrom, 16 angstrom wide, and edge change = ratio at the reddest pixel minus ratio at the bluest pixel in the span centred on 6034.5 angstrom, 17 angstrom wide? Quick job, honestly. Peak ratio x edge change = -0.3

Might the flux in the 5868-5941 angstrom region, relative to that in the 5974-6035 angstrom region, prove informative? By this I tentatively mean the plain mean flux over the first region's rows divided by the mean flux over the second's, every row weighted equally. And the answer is 0.97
